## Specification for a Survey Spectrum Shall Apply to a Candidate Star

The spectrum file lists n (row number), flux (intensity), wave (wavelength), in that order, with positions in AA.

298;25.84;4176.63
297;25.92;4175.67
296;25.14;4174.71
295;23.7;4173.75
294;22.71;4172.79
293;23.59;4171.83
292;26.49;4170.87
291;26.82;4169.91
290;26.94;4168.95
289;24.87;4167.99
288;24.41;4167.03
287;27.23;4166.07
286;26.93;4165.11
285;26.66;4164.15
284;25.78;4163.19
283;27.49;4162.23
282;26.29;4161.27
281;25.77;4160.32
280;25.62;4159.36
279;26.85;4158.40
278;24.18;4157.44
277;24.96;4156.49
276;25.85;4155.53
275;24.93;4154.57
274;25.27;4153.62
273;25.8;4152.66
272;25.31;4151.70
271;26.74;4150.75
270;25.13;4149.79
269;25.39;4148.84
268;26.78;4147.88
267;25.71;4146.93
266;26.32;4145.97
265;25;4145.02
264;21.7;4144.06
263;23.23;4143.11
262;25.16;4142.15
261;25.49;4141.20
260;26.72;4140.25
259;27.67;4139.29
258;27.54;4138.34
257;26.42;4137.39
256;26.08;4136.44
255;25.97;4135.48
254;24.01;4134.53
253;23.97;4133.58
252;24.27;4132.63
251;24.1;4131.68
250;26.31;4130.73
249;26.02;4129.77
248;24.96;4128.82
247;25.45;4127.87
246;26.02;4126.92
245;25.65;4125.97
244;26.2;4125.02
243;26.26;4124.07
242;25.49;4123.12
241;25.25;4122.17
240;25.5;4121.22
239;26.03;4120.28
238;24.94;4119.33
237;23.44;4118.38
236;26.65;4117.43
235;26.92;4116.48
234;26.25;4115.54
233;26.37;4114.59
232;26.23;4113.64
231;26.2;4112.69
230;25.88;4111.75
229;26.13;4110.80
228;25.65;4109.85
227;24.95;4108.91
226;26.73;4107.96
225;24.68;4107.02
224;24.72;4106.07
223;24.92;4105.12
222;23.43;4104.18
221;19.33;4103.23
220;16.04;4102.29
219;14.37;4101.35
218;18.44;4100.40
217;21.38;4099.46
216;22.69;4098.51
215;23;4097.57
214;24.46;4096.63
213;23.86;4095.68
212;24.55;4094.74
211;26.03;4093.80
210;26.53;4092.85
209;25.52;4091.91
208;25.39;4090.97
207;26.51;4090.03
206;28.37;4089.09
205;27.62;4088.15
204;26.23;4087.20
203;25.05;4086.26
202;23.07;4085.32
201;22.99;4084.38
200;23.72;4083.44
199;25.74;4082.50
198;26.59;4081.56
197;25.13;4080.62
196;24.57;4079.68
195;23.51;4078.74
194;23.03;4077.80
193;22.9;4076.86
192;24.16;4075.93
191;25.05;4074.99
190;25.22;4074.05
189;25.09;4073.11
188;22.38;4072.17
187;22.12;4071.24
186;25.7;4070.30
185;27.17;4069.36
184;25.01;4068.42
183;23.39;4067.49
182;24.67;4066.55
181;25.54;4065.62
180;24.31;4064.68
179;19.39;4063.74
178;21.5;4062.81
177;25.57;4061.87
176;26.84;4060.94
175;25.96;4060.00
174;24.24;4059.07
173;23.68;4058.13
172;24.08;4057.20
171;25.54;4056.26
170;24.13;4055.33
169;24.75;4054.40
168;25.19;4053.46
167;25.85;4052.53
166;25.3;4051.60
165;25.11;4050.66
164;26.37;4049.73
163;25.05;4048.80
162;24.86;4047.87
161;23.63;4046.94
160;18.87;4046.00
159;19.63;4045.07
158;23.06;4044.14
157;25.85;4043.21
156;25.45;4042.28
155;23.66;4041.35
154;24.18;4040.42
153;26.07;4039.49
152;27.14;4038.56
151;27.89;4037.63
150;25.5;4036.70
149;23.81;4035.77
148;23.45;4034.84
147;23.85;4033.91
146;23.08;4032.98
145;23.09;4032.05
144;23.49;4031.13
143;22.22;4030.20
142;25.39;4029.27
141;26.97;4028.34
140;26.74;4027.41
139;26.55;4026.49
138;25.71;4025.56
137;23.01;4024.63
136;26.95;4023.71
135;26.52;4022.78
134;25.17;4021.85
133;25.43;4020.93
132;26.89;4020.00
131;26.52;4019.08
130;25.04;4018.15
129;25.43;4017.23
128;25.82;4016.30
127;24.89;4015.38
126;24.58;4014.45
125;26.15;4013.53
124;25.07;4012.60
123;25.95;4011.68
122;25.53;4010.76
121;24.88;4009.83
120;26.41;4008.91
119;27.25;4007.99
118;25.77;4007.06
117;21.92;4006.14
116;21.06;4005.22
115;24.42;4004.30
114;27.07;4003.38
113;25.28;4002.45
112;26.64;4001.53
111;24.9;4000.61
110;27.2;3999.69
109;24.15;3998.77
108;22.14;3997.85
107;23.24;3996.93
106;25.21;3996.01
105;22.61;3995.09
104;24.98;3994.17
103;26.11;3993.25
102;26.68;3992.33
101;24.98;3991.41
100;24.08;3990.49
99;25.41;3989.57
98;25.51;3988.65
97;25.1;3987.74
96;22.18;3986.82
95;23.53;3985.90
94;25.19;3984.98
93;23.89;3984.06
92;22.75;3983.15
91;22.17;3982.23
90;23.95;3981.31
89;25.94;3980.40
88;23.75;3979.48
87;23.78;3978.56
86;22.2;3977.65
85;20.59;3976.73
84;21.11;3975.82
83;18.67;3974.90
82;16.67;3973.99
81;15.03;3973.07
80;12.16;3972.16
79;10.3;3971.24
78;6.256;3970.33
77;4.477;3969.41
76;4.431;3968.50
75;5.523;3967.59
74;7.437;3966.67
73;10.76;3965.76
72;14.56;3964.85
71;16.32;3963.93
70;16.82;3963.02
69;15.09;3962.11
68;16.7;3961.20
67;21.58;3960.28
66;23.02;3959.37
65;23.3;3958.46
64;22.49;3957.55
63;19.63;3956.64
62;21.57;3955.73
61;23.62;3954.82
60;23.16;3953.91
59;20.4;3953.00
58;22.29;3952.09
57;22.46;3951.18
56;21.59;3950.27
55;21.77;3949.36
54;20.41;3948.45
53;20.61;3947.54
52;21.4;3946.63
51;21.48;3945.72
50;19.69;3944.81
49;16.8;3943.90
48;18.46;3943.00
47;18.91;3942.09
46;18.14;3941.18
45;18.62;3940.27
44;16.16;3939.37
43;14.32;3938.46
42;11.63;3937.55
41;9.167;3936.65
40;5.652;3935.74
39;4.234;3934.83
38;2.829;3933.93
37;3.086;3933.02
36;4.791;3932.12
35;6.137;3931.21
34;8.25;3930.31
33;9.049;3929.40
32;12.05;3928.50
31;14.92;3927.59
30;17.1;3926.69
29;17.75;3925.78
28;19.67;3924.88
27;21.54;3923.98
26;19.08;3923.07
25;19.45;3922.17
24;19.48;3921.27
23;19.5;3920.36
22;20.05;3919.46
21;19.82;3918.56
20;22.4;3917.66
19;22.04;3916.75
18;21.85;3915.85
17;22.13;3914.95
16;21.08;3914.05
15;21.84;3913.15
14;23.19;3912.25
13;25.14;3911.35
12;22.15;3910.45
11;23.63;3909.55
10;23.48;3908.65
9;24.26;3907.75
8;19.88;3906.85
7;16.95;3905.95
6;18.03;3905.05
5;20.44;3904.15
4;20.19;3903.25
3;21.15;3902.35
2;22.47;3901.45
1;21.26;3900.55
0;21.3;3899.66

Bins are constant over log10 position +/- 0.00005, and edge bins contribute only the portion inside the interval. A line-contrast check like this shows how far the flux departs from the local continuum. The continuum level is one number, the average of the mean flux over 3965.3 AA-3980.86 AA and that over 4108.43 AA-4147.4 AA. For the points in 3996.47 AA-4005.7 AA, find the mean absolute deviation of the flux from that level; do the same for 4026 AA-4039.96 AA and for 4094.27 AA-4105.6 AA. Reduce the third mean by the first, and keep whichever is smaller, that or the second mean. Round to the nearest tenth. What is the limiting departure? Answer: -1.2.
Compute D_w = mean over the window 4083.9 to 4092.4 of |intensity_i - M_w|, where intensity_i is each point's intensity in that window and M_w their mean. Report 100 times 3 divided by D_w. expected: 219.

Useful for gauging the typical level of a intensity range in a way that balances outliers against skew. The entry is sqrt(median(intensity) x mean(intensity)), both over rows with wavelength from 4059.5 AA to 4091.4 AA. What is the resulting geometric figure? 24.9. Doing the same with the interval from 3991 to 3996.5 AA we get 25.1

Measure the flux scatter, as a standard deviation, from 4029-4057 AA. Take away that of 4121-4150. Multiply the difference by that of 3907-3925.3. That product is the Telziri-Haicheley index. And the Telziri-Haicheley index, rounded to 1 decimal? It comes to 1.2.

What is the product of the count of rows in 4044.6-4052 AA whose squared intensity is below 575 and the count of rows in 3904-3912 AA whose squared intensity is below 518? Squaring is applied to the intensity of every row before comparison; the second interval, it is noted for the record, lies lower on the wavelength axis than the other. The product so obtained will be 15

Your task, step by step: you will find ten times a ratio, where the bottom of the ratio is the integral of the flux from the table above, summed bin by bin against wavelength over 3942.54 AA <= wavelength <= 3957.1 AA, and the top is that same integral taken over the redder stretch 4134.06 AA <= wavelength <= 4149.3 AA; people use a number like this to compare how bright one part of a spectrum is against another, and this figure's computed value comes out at 12.8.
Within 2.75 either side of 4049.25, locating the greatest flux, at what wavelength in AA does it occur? 4049.73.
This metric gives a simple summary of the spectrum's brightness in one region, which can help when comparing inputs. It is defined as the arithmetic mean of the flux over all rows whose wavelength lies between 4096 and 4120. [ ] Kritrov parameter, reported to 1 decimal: 23.8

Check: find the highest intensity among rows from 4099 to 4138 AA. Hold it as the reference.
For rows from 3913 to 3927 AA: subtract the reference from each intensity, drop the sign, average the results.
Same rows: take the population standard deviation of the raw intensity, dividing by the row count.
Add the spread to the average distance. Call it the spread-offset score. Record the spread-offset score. 8.2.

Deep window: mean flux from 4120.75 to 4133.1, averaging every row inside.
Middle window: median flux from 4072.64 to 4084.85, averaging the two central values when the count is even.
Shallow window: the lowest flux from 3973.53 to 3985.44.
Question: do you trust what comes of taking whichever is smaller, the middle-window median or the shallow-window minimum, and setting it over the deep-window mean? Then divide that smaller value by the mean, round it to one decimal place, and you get 0.7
